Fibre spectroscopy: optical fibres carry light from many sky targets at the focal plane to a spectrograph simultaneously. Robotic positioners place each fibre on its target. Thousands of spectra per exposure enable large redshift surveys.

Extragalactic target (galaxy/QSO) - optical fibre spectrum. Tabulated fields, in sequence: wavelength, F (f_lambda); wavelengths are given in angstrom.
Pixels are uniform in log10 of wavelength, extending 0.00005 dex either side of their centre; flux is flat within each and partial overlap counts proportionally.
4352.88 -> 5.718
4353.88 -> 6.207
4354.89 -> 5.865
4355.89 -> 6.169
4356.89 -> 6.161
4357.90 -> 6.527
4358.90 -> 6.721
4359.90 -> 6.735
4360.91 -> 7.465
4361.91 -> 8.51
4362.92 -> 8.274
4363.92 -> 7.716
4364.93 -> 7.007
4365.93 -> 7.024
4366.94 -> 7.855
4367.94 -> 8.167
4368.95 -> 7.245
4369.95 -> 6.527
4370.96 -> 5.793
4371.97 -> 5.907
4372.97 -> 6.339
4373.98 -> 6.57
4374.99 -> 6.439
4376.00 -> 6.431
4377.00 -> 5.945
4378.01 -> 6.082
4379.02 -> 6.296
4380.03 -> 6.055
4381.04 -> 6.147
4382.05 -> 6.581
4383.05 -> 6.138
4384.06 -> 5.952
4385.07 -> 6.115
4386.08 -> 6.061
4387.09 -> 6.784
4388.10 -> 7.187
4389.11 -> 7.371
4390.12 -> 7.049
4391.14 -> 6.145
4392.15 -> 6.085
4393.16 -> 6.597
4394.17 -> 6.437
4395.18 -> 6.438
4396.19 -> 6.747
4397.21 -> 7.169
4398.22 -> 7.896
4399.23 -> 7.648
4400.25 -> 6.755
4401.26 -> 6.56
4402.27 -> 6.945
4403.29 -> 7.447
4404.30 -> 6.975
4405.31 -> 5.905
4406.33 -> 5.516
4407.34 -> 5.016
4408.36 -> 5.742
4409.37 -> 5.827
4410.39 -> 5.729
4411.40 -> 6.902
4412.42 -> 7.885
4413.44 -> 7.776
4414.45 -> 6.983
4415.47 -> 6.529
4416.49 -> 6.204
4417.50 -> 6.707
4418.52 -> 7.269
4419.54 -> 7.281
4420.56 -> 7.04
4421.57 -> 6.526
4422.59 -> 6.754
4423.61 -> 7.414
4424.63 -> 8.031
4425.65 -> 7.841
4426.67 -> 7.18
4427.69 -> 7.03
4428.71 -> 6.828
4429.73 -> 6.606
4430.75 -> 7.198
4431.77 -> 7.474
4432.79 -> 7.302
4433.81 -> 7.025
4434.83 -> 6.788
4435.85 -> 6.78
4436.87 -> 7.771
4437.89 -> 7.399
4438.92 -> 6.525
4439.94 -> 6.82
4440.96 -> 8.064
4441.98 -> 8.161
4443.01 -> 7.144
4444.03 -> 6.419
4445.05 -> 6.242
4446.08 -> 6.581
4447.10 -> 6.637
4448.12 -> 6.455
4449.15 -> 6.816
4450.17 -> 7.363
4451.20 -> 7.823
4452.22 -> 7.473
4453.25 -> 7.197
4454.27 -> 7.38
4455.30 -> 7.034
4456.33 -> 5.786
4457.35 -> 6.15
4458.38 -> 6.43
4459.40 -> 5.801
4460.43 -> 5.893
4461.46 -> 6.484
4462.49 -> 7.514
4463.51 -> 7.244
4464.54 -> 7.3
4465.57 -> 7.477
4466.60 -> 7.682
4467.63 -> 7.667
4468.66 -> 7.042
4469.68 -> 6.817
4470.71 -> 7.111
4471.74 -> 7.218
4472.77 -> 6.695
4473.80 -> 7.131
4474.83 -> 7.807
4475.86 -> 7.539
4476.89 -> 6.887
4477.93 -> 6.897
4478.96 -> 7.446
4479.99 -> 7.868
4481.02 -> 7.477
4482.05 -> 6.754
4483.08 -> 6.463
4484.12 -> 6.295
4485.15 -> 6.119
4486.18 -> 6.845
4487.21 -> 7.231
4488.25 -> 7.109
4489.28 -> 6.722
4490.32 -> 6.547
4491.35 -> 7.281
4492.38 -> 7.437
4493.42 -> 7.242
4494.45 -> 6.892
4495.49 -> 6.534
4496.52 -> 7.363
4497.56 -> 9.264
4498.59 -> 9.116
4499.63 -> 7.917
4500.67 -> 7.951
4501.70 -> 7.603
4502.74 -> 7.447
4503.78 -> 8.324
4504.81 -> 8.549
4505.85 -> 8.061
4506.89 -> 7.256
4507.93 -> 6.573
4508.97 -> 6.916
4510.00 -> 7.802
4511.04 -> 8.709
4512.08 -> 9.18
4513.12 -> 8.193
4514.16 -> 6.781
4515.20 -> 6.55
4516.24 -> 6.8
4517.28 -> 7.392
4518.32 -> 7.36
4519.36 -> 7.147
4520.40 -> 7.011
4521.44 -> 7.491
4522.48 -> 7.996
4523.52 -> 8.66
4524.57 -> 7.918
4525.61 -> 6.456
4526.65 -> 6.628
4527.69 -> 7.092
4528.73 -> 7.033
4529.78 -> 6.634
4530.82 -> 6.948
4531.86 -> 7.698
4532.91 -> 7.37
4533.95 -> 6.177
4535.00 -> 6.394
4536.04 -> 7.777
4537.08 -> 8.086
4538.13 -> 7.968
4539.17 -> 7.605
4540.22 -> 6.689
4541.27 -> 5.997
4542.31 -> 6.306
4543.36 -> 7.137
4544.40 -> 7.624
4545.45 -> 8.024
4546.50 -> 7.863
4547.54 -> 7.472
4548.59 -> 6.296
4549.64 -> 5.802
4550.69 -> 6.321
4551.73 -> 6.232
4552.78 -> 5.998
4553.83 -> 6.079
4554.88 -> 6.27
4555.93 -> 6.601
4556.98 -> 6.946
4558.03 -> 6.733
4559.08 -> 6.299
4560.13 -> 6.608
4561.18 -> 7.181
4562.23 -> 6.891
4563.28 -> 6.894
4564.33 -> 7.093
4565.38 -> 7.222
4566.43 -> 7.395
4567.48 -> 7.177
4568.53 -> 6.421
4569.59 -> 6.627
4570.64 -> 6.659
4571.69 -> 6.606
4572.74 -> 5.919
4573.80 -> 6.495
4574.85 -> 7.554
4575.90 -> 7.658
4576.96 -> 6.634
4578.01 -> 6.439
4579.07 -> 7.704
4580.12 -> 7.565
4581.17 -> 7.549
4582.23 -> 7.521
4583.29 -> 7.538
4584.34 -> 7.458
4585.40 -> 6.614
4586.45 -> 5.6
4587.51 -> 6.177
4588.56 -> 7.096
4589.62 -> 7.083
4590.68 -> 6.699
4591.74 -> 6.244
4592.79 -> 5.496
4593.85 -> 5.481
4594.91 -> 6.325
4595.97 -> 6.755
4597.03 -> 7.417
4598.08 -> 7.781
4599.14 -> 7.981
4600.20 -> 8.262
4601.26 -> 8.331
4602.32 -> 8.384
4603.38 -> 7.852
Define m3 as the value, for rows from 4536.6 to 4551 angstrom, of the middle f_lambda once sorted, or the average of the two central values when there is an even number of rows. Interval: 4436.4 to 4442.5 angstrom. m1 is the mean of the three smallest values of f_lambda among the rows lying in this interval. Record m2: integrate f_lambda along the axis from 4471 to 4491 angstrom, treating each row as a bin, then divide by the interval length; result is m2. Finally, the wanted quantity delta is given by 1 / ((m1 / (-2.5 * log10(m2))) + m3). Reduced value 0.248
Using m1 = 6.9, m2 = 7.00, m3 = 7.3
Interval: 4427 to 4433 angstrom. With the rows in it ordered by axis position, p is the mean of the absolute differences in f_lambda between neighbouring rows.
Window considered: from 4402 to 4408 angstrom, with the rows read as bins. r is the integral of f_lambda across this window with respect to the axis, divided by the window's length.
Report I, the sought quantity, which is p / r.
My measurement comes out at 0.047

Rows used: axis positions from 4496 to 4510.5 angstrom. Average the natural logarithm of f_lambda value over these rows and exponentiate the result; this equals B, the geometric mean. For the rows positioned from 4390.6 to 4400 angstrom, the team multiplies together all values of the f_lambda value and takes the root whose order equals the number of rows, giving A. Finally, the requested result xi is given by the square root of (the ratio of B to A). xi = 1.076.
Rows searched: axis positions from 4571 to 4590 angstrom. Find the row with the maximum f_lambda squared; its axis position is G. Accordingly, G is 4579.07 angstrom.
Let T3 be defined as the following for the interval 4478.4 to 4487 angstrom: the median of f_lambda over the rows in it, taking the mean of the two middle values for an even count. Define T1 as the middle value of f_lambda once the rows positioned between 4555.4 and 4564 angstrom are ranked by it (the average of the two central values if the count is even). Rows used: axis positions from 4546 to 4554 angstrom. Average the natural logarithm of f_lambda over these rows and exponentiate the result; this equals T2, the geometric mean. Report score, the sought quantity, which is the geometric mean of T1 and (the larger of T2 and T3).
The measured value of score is 6.81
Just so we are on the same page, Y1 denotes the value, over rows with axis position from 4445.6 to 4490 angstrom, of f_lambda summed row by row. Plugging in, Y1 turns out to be 300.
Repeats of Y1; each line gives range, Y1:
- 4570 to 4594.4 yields 156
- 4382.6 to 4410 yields 177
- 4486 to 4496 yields 70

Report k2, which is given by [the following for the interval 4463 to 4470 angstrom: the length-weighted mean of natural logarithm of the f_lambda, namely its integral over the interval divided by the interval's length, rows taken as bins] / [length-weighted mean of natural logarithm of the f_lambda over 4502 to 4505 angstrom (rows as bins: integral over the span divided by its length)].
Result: 0.96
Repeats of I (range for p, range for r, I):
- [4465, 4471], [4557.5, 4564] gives 0.040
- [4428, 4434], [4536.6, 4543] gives 0.043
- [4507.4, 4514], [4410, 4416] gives 0.103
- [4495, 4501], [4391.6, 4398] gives 0.124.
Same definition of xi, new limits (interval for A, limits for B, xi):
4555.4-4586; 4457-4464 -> 0.965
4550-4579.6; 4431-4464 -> 1.014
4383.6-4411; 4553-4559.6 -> 1.000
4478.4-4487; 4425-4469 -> 1.008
